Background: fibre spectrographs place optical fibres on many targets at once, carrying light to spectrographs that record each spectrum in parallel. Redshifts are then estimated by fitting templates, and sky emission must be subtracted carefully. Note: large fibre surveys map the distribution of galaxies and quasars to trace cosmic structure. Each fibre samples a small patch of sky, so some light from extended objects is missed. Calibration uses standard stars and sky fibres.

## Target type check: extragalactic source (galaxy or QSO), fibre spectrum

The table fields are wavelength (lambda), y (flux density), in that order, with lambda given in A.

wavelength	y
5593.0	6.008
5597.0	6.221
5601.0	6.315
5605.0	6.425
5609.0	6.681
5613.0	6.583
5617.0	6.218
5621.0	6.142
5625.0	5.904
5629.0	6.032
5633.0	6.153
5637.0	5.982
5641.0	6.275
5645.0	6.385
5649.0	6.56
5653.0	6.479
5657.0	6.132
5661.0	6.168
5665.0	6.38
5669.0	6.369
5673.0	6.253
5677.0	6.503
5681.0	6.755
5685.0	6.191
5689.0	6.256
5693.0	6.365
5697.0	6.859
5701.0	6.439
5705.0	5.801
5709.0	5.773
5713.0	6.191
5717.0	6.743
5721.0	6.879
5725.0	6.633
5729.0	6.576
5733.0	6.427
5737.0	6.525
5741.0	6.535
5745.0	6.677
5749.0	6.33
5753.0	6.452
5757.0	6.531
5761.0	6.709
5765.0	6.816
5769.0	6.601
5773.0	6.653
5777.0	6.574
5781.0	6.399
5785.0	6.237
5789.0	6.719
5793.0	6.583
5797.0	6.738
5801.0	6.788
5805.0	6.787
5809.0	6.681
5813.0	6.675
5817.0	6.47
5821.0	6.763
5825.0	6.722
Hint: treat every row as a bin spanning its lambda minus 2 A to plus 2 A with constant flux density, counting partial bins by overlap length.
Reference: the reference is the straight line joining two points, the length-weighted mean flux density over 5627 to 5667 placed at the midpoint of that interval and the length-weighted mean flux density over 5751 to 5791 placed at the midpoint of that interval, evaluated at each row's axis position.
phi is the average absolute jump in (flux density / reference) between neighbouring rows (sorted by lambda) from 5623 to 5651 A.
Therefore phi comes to 0.0256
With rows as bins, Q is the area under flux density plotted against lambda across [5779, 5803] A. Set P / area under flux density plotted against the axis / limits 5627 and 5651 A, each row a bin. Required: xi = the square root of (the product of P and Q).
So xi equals 154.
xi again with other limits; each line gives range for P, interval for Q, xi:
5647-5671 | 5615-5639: 149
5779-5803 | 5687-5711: 154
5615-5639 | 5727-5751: 151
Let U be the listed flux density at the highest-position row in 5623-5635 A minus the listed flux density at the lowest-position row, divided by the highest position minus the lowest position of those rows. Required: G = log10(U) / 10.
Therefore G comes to -0.151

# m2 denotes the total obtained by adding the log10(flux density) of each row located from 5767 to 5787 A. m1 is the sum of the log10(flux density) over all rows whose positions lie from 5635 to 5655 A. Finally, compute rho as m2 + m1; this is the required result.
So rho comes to 8.07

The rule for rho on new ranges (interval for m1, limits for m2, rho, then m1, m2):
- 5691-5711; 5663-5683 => 8.02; 3.97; 4.05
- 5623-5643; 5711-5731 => 8.01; 3.92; 4.10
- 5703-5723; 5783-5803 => 8.08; 3.98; 4.10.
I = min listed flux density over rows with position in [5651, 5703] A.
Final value 6.132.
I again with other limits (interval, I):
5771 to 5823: 6.237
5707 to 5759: 5.773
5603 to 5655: 5.904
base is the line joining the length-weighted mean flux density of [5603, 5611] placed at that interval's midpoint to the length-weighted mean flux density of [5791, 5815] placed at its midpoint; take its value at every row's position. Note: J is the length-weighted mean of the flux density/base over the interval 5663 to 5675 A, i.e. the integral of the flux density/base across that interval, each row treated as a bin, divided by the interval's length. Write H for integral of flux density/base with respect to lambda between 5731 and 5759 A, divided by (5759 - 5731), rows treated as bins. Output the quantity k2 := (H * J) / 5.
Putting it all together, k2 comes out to 0.187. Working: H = 0.98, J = 0.96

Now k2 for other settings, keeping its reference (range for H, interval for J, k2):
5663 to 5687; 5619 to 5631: 0.178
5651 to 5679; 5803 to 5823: 0.191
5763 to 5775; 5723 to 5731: 0.199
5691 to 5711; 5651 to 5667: 0.180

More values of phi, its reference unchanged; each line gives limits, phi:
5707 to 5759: 0.0299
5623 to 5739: 0.0351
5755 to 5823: 0.0229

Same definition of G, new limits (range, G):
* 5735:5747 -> -0.172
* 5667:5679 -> -0.178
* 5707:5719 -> -0.092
